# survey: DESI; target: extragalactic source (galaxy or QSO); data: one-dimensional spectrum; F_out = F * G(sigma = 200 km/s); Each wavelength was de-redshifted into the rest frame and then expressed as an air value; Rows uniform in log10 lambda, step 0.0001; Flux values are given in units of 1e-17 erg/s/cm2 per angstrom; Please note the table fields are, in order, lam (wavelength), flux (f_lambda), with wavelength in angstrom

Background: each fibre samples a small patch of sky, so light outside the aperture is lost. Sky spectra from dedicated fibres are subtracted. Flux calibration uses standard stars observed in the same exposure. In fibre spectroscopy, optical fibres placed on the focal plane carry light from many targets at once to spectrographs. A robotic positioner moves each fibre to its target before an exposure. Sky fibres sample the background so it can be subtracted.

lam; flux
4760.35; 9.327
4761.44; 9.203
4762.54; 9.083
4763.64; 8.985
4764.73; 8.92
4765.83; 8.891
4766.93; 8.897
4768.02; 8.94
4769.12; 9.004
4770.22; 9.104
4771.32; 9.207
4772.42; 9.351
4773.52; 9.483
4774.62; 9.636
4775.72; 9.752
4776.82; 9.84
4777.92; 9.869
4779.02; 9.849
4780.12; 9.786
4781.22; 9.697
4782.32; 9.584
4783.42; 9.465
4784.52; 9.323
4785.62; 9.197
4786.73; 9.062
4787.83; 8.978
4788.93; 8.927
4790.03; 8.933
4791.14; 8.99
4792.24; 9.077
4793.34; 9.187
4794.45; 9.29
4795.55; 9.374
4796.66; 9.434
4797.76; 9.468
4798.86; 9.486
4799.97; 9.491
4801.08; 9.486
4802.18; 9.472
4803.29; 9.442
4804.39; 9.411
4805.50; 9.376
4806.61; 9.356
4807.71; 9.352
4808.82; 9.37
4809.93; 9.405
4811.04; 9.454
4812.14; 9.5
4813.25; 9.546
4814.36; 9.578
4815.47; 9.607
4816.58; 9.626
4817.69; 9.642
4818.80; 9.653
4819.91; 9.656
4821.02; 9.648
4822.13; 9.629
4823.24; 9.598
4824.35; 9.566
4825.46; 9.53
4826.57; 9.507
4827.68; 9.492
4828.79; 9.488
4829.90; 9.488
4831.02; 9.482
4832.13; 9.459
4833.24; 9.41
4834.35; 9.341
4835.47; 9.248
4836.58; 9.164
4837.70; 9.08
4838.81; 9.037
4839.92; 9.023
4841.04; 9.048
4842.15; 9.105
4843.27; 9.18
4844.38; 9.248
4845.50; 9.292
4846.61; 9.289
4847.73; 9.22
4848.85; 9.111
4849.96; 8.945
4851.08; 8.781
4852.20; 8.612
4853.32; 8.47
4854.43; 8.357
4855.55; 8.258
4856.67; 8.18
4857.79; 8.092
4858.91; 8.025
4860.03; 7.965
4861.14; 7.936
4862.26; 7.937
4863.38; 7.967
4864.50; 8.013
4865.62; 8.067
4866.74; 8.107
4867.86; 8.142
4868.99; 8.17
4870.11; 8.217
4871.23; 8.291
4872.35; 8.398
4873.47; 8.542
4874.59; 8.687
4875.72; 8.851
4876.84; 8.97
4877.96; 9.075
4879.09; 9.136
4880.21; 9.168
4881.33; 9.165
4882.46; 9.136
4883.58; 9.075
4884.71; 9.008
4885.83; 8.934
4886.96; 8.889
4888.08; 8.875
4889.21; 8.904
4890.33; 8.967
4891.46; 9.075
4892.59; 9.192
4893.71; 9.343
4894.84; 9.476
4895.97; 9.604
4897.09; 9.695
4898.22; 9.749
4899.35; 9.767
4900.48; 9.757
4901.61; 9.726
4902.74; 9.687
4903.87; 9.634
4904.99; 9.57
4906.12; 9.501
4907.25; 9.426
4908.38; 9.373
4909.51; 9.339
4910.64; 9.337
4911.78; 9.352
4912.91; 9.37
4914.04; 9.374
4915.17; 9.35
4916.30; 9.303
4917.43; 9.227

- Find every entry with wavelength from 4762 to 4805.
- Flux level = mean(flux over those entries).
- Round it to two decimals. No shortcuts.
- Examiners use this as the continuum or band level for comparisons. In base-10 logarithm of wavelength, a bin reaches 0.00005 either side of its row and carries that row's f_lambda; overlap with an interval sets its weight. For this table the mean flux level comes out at 9.32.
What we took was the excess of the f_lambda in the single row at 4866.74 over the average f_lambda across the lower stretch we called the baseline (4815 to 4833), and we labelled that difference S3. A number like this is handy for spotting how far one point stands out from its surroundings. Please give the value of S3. -1.5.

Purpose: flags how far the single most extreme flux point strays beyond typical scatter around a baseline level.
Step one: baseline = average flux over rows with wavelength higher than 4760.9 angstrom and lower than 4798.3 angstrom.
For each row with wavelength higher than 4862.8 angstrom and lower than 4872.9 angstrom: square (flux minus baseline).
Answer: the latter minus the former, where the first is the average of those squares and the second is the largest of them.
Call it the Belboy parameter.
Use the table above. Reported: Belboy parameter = 0.44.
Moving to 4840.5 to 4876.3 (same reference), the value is 1.01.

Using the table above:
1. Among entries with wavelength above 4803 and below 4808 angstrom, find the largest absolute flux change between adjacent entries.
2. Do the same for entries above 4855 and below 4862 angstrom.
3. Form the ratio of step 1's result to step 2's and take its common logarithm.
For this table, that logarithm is -0.40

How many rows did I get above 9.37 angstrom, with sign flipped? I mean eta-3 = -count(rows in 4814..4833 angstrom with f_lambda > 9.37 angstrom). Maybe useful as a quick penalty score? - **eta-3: -17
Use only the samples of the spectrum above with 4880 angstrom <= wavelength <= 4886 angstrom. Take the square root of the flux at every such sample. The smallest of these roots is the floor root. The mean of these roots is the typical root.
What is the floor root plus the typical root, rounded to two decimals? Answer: 6.00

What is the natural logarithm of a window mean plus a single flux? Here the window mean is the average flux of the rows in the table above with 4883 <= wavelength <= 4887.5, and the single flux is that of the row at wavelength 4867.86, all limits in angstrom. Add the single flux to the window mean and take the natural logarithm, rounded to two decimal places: 2.84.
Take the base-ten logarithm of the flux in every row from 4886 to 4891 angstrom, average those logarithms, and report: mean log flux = 0.950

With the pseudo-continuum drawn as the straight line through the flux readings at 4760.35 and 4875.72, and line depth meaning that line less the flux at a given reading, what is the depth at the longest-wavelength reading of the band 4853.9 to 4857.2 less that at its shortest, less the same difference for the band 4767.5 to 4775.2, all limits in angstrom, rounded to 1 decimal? 0.9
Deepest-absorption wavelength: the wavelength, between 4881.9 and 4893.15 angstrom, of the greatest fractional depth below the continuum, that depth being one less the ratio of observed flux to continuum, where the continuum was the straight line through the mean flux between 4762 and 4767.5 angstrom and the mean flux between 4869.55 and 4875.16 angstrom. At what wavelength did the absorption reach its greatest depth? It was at 4888.08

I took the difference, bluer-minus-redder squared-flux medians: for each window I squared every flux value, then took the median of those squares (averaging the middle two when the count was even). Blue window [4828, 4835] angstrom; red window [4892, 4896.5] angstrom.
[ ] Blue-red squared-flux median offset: 1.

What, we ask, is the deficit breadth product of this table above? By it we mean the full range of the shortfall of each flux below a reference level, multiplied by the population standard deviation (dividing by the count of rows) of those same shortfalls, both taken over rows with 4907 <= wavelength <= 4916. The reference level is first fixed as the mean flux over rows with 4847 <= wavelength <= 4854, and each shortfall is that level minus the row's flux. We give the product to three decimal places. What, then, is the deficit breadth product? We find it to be 0.002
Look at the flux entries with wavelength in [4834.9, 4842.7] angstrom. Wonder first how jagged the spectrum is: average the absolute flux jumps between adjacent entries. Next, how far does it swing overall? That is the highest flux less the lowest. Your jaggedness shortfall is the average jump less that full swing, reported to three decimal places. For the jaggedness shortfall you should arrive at -0.174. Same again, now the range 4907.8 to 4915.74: -0.021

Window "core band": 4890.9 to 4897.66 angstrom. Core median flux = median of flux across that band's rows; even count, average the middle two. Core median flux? 9.41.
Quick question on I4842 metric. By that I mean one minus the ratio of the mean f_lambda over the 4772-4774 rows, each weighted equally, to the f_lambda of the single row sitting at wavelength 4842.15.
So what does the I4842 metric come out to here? -0.034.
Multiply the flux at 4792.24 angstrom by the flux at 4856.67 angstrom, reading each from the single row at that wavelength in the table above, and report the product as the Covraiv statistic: 74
